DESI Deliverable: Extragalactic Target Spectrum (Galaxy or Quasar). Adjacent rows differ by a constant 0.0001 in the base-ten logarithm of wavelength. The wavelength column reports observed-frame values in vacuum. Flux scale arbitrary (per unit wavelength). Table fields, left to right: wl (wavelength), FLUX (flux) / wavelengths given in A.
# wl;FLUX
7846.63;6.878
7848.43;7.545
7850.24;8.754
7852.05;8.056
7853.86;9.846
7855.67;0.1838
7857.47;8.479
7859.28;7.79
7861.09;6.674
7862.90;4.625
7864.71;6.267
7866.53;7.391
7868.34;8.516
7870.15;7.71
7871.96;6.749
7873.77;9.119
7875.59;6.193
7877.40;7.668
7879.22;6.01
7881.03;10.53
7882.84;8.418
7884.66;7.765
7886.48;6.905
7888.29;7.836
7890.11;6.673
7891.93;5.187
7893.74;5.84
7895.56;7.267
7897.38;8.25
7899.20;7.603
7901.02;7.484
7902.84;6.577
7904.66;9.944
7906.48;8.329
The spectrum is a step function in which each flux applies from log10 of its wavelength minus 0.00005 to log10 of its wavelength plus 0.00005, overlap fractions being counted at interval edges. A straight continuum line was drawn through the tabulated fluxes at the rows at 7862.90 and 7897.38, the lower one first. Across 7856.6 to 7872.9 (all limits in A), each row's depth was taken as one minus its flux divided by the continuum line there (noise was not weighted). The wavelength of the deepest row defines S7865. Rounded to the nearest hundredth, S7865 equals 7862.90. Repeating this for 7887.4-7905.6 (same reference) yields 7891.93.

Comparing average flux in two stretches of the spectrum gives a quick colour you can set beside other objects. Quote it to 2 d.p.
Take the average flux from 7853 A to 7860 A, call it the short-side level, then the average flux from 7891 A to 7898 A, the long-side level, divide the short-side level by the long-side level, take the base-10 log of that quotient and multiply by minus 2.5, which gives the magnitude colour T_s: 0.01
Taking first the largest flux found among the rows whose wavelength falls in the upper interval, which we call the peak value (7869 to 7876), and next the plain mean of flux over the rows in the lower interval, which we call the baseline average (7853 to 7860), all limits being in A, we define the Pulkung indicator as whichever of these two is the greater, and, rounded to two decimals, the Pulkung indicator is 9.12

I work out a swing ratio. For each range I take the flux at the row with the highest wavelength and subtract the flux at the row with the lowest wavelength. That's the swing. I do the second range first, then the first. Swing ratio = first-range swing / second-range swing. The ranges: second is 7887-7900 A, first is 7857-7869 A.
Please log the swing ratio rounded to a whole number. 0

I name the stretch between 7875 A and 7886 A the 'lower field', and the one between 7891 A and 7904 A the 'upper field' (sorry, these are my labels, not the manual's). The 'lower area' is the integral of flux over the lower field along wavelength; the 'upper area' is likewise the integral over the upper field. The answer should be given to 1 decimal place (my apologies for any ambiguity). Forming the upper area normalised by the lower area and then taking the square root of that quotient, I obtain 1.0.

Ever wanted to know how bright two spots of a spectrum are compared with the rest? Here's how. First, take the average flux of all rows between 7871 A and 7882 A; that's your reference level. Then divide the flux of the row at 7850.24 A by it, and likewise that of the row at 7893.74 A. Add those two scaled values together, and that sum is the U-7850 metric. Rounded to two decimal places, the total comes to 1.89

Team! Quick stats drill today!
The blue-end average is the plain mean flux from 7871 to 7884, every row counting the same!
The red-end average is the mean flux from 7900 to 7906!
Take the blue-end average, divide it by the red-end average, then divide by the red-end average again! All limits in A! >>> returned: 0.122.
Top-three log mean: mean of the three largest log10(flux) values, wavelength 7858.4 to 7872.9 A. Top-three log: 0.903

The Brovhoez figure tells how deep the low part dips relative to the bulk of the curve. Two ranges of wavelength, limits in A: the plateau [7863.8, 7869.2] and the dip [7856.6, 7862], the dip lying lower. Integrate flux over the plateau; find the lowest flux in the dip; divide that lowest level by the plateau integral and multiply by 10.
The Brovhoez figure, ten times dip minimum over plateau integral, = 1.7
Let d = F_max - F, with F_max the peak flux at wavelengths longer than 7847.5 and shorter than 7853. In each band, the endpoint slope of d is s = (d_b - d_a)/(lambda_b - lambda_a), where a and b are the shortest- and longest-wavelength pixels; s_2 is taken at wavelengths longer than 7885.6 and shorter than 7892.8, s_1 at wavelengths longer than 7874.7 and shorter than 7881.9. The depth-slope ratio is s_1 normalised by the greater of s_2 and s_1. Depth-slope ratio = -2.5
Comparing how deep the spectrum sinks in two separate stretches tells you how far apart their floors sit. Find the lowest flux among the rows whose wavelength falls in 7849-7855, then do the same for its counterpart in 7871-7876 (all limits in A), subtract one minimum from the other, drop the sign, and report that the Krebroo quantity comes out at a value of 1.9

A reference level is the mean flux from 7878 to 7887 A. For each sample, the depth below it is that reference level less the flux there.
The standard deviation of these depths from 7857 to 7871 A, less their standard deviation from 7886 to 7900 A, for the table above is 0.3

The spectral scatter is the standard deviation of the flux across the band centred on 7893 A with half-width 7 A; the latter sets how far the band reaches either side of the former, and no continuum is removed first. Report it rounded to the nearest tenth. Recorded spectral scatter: 1.0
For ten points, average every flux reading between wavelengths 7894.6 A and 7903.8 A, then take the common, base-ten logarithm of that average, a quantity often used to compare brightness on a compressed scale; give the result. 0.871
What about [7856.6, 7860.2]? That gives 0.910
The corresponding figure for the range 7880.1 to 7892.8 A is 0.882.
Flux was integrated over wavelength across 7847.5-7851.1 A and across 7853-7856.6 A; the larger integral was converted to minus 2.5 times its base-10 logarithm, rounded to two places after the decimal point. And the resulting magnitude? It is -3.67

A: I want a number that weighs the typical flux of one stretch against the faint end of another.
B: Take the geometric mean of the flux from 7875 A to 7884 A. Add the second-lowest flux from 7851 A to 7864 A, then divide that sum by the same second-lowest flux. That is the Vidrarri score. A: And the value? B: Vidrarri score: 2.64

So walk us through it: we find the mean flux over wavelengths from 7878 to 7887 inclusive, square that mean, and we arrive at 63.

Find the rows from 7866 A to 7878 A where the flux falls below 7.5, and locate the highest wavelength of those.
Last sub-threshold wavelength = 7875.59 A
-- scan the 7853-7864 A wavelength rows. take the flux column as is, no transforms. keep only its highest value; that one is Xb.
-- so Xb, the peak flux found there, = 9.846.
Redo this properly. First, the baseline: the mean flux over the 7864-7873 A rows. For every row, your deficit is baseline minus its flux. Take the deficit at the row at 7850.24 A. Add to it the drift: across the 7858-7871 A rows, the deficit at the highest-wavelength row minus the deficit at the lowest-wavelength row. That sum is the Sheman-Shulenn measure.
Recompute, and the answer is -1.3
